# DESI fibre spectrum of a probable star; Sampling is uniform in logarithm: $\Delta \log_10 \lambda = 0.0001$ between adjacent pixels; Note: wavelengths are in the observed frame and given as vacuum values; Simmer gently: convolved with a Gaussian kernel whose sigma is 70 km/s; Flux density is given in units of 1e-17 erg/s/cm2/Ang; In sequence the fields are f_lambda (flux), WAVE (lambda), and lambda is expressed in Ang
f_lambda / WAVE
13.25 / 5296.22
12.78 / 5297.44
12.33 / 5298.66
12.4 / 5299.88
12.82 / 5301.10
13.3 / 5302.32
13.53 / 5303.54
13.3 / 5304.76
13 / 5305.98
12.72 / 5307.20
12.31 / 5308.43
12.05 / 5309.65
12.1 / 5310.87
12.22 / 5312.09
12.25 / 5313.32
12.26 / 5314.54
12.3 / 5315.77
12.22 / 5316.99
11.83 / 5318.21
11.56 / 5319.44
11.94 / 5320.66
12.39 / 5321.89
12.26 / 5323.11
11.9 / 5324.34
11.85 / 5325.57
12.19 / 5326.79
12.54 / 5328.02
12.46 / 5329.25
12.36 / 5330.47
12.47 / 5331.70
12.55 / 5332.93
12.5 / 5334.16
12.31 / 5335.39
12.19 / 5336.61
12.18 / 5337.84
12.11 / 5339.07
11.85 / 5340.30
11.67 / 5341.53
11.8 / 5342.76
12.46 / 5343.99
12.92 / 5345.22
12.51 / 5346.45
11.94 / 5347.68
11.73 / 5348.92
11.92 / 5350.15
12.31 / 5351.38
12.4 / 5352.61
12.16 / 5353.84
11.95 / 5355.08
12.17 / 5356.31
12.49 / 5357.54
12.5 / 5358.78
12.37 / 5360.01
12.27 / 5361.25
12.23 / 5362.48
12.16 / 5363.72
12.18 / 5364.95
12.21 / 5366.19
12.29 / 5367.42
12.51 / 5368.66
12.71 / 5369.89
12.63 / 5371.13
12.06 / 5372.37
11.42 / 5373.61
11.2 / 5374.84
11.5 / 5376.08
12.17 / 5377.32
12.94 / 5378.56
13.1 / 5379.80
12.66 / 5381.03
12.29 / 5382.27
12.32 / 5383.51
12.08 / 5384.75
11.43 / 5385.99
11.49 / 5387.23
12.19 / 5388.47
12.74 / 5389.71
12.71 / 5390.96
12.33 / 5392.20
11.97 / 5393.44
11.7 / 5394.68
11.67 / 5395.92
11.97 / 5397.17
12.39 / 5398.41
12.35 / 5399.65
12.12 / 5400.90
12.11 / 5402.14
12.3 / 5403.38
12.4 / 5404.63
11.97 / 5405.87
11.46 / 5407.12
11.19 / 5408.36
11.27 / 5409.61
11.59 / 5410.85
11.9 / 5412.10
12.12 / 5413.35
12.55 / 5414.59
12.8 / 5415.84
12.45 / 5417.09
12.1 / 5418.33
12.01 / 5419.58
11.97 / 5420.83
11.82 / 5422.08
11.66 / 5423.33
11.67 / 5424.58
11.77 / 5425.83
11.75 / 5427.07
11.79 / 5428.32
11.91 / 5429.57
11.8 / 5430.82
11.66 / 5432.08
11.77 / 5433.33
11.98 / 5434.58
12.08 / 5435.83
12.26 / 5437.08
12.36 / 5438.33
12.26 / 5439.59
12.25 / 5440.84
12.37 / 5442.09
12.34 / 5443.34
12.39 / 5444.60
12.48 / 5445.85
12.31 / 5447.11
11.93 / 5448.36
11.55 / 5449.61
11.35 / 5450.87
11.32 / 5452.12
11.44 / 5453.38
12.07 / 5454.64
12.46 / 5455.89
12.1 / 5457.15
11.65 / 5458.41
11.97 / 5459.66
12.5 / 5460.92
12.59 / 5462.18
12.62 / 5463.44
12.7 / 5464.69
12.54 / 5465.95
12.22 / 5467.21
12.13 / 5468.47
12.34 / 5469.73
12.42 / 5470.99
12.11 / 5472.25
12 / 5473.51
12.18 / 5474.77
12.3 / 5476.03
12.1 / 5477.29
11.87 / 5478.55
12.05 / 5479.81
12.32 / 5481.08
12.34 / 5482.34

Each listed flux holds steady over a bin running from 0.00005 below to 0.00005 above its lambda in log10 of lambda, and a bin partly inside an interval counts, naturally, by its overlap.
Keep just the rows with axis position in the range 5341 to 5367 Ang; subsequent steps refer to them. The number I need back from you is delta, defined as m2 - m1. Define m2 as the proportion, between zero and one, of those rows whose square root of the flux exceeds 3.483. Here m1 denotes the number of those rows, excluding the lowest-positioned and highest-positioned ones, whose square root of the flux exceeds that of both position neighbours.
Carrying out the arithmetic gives -2.29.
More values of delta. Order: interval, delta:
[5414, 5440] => -3.71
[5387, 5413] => -2.62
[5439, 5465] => -2.43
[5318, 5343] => -2.43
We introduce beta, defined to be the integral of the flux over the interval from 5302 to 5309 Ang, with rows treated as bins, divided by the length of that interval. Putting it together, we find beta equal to 13.0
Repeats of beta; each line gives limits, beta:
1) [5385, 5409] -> 12.0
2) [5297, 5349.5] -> 12.3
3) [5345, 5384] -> 12.3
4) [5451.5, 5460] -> 11.9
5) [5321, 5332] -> 12.3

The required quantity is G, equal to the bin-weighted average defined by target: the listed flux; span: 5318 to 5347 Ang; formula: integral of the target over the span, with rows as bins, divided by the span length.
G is 12.2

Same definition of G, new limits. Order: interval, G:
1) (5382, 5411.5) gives 12.0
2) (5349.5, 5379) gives 12.2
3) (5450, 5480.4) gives 12.1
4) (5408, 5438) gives 11.9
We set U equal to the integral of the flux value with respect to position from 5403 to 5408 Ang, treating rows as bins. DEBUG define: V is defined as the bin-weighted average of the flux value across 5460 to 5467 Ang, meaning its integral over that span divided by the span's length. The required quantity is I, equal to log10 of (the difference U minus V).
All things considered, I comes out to 1.7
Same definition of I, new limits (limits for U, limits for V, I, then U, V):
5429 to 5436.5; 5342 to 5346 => 1.9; 89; 12.4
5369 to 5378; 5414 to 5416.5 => 2.0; 108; 12.6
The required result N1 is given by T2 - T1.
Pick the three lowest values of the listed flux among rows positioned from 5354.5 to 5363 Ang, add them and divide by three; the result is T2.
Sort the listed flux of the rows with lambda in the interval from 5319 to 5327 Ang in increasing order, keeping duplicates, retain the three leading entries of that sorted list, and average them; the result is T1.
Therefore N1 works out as 0.35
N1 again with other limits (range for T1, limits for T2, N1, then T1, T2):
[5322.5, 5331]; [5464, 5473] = 0.17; 11.98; 12.2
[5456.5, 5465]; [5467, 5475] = 0.17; 11.91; 12.1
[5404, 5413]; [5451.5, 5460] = 0.16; 11.31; 11.5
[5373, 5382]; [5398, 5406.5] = 0.69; 11.37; 12.1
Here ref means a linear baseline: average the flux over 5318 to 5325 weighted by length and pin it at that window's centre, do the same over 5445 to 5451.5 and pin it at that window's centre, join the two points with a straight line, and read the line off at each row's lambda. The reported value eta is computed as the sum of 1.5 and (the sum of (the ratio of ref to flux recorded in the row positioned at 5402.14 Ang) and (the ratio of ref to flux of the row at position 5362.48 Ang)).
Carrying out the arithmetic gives 3.47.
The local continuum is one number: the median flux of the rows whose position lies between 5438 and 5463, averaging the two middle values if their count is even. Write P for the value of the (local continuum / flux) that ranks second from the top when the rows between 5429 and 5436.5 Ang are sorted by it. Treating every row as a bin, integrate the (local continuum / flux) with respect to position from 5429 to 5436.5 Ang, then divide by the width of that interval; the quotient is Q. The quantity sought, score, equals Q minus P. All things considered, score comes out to -0.01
